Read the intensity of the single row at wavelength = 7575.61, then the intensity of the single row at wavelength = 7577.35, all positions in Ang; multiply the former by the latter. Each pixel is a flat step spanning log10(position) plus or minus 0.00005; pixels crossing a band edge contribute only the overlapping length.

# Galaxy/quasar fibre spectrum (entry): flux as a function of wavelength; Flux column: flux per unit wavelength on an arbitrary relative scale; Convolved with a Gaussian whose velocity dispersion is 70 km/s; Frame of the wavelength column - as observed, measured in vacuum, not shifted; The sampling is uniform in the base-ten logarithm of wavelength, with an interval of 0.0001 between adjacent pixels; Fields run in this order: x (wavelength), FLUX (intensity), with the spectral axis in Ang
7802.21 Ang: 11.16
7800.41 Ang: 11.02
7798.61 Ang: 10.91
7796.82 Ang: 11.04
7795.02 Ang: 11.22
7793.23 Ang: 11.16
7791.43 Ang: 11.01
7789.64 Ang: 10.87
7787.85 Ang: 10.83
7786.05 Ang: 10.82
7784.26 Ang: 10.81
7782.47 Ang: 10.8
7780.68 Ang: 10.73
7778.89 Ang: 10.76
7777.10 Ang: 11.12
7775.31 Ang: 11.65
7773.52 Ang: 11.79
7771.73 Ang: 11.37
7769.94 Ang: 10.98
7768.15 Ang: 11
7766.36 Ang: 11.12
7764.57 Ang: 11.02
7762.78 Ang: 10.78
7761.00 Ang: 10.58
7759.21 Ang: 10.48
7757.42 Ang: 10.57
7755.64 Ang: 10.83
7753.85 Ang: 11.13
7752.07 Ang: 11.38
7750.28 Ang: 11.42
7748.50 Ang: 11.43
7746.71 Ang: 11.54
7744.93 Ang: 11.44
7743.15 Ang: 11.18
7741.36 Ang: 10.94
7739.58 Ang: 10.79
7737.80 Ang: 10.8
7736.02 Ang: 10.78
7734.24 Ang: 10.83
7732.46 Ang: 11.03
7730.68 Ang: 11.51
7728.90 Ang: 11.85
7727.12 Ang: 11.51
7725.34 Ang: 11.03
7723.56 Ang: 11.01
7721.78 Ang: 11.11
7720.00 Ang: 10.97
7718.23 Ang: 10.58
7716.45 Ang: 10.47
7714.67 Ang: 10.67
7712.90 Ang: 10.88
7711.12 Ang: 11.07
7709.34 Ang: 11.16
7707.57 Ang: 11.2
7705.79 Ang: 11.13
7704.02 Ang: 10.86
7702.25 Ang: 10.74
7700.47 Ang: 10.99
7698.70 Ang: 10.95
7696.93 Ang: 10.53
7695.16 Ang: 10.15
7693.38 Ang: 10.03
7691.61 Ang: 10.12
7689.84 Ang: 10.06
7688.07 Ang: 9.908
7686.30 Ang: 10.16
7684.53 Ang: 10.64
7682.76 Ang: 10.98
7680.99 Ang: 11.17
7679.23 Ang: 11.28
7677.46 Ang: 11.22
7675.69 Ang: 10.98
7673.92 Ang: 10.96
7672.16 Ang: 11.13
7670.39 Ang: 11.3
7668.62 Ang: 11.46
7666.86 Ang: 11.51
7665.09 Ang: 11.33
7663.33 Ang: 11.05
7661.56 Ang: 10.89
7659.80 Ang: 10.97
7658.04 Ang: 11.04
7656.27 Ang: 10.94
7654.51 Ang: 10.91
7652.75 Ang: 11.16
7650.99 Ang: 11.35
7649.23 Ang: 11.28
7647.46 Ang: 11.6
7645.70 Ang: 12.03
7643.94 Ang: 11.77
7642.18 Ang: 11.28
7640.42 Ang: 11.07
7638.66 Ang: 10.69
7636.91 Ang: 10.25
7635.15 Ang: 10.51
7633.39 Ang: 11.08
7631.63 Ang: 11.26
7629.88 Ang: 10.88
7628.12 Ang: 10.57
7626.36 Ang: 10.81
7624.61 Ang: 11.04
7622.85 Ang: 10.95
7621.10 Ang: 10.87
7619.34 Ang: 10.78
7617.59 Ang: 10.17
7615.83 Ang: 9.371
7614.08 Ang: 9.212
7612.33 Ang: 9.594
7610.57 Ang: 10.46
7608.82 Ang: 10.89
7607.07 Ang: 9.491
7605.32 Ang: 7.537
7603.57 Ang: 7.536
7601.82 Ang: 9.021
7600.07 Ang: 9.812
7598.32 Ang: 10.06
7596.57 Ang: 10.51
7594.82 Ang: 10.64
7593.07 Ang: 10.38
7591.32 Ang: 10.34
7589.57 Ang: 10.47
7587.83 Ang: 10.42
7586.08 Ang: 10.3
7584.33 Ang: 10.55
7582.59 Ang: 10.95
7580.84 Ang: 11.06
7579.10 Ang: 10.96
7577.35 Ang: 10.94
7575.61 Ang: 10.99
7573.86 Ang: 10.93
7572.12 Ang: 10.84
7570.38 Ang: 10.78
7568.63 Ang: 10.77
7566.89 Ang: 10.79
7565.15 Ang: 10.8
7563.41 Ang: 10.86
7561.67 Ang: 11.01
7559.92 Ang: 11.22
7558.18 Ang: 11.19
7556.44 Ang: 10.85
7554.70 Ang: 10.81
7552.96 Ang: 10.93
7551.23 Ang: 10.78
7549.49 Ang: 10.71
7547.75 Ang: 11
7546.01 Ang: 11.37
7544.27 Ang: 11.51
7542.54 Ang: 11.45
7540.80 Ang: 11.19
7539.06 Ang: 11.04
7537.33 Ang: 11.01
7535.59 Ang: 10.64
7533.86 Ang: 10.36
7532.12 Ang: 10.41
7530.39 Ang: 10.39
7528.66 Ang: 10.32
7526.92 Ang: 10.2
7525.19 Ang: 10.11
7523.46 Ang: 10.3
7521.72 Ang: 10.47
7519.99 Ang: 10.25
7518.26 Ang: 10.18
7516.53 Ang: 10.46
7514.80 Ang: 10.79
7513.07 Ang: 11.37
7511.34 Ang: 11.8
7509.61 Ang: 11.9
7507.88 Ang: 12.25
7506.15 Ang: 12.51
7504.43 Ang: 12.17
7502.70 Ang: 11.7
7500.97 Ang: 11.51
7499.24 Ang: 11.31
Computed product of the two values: 120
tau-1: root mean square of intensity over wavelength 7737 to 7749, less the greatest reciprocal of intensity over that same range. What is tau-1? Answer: 11.1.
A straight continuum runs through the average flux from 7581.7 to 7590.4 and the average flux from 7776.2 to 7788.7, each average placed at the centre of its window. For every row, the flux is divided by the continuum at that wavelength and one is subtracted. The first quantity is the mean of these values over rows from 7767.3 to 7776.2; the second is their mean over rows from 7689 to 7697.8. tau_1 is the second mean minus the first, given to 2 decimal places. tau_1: -0.10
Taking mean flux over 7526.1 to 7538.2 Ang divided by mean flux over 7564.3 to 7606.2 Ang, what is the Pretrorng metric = 1.02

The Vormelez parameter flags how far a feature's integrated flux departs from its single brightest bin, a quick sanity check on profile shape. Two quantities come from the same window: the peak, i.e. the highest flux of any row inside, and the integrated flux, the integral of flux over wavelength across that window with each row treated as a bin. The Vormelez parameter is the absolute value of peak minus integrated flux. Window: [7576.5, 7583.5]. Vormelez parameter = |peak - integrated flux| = 66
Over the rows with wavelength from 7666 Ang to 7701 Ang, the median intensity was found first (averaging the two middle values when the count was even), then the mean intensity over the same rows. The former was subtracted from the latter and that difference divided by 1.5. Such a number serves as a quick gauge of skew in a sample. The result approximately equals -0.13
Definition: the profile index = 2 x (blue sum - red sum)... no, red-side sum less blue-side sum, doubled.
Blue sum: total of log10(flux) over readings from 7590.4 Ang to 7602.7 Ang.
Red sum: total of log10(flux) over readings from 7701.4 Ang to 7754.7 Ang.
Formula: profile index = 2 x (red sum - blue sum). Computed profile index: 49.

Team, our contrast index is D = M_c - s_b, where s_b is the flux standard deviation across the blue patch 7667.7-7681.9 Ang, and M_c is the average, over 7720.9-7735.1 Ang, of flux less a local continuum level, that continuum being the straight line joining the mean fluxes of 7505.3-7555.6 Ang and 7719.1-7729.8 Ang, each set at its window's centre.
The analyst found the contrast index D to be -0.2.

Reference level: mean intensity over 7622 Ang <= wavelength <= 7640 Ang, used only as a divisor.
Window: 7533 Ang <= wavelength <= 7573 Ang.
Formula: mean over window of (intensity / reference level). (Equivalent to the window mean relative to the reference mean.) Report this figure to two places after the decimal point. 1.01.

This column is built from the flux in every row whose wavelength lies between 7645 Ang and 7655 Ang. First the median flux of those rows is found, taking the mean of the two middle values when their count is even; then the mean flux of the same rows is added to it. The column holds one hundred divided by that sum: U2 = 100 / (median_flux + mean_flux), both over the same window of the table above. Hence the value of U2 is 4.40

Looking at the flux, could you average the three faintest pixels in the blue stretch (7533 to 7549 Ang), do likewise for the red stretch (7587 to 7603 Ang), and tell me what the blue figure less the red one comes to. 1.0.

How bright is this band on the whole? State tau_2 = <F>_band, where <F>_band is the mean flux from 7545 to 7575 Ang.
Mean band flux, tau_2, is 10.9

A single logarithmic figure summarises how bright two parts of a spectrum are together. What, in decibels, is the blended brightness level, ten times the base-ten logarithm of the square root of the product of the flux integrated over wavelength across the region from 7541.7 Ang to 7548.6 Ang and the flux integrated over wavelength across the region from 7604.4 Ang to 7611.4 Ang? 18.6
